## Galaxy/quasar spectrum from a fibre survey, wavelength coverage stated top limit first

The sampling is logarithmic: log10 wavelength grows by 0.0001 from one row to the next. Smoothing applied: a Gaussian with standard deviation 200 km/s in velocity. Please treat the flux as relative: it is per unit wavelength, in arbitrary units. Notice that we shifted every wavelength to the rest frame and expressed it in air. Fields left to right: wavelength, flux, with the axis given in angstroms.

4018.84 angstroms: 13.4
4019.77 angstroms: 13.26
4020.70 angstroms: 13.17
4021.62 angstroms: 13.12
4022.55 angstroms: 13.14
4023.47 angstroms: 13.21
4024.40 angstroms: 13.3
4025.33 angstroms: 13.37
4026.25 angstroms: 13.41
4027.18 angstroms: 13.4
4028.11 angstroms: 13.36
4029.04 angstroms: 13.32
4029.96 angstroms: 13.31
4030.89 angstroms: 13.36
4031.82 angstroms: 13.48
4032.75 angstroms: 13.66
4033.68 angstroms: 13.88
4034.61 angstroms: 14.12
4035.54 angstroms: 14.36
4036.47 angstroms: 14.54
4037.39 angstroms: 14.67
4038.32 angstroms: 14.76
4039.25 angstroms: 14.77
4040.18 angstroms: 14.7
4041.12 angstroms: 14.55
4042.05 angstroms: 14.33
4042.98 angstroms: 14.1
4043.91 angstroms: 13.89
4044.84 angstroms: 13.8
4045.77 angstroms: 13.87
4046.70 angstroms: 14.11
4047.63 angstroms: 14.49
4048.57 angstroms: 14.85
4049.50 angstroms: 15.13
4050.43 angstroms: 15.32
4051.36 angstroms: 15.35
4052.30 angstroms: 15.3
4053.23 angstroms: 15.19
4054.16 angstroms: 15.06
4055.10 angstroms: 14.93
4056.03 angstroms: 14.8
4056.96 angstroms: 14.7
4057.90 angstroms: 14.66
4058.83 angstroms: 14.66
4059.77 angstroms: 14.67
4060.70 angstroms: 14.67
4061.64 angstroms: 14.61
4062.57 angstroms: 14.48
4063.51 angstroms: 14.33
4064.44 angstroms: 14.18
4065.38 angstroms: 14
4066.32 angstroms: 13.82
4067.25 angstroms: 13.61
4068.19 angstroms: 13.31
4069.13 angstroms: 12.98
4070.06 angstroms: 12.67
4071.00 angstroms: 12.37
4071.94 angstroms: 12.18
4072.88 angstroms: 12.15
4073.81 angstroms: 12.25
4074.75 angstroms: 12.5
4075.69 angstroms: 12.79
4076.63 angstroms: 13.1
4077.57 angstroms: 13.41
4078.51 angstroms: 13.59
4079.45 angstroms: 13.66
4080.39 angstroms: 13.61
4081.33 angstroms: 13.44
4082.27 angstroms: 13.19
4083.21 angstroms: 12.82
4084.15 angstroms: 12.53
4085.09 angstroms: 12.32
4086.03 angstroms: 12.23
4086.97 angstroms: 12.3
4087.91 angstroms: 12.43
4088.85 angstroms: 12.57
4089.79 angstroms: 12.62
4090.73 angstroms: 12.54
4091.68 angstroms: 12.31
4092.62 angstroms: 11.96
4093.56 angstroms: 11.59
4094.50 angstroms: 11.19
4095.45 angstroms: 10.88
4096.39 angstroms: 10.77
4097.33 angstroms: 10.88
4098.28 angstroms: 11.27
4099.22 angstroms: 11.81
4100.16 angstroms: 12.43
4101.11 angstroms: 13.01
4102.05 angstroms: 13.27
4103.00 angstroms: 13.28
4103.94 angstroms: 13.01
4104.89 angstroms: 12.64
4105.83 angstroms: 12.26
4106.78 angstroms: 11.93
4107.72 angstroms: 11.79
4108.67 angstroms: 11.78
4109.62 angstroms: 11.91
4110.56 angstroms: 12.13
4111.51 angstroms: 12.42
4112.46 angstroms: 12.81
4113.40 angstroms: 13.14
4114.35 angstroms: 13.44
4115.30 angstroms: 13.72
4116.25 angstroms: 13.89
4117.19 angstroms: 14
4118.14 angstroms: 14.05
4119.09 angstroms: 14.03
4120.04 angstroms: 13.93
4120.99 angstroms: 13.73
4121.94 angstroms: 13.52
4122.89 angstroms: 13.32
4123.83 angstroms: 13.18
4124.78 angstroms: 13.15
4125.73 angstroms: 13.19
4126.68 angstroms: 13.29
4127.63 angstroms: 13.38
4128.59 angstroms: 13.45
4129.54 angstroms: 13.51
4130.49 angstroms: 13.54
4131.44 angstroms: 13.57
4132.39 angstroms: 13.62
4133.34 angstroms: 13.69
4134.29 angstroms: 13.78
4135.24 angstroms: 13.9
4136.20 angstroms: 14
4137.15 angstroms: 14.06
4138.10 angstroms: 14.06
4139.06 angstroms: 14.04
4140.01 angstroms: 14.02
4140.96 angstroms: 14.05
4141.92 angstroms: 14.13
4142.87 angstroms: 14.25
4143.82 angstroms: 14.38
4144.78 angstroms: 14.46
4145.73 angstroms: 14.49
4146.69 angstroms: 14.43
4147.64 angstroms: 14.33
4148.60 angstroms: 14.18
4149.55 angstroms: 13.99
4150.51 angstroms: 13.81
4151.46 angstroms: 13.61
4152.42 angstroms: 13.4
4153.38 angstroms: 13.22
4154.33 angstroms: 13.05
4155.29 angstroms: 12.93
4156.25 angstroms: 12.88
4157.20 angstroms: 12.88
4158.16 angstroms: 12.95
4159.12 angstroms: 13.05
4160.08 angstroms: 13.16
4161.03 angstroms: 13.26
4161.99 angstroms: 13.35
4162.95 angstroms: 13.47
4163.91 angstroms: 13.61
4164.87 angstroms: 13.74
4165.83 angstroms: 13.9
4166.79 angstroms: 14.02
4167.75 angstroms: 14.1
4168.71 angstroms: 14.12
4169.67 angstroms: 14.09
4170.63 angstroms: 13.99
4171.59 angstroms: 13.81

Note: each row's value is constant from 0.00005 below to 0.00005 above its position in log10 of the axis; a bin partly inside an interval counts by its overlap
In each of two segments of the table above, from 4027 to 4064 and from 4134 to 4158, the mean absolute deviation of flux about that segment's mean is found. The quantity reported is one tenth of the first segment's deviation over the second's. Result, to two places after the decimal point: 0.12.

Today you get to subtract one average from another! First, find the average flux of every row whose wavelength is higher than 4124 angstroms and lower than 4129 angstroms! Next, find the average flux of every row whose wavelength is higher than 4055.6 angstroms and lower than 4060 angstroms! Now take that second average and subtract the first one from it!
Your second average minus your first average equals 1.4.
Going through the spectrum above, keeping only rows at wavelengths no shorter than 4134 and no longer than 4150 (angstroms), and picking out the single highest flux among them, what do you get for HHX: 14.49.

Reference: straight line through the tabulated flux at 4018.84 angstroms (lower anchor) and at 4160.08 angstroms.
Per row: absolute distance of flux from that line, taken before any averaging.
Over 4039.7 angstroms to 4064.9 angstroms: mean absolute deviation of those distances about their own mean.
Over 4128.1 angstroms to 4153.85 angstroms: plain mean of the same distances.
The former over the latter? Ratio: 0.48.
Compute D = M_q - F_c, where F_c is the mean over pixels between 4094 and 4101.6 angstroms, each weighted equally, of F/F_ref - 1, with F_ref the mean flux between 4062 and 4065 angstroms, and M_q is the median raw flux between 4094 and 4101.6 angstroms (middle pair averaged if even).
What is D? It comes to 11.4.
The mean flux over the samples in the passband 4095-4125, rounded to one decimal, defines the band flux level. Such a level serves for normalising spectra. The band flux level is 12.7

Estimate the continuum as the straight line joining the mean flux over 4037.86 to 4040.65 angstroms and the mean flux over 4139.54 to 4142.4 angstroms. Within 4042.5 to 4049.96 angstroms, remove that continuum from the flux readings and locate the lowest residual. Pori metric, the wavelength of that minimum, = 4044.84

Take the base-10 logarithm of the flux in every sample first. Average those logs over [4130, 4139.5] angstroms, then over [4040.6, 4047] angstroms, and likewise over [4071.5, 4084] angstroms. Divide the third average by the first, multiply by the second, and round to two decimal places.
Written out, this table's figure 1.12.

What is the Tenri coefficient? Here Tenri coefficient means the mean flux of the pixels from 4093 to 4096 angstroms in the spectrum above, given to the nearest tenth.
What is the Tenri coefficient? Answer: 11.2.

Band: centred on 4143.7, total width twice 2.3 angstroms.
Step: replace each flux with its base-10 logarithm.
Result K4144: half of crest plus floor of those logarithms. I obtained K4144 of 1.16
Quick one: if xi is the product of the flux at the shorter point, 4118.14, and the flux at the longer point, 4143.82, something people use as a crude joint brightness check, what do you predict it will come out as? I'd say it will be 202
